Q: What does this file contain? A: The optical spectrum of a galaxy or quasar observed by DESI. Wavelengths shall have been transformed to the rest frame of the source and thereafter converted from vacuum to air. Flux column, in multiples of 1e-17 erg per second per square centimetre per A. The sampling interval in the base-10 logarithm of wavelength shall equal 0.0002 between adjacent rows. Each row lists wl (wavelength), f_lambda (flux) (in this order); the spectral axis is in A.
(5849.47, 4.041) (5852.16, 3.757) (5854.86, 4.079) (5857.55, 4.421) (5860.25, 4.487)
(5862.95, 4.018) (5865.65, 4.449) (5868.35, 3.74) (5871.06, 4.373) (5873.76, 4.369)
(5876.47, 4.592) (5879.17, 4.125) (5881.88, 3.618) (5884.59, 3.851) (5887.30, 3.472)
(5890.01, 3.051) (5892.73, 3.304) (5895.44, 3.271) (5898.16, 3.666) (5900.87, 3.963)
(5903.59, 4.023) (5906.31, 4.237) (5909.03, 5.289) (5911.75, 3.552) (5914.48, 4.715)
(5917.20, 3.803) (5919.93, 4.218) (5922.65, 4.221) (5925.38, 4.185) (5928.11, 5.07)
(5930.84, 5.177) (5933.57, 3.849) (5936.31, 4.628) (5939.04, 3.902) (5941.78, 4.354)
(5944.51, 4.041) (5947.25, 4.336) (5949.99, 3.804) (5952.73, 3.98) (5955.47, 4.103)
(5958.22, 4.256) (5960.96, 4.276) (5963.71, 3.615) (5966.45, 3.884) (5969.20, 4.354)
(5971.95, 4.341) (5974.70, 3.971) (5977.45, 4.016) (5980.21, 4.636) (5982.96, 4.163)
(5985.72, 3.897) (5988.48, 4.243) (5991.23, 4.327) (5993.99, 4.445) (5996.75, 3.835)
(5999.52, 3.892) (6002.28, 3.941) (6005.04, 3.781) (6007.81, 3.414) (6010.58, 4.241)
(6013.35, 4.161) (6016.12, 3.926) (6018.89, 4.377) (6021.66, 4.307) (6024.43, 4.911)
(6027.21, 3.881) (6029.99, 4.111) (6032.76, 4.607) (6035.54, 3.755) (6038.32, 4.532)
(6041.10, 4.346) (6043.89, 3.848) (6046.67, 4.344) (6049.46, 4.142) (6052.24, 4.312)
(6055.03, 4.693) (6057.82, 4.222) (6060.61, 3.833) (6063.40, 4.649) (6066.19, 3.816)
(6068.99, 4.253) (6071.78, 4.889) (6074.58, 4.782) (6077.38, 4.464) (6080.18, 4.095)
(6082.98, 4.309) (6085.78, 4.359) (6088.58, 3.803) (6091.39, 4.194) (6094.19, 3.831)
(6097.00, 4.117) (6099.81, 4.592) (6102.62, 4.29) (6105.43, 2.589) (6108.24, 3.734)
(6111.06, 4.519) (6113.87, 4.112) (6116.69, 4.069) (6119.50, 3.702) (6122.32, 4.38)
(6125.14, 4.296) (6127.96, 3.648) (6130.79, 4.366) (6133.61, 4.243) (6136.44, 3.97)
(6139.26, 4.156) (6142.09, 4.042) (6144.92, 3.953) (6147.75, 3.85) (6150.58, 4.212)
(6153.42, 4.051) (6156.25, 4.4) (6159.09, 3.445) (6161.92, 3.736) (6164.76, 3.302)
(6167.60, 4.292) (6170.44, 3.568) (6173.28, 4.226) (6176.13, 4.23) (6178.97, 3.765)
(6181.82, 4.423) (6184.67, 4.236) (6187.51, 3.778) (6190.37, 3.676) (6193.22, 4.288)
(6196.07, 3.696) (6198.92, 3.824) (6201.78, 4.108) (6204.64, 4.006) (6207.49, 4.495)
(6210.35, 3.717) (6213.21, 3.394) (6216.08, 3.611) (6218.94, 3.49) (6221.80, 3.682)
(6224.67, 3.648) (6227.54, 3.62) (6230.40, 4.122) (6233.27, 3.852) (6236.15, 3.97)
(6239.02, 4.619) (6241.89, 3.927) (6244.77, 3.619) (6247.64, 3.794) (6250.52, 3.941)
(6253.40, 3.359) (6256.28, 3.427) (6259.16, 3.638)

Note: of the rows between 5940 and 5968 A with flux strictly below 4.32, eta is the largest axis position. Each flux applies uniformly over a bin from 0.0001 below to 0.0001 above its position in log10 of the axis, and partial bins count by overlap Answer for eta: 5966.45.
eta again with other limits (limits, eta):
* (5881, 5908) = 5906.31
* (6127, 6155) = 6153.42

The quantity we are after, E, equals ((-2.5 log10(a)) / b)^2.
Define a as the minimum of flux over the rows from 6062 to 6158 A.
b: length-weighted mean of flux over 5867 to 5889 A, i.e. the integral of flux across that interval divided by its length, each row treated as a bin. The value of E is 0.07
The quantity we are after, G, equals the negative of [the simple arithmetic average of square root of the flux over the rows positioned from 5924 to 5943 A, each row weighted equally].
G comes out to -2.11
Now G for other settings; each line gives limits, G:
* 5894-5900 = -1.86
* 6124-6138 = -2.02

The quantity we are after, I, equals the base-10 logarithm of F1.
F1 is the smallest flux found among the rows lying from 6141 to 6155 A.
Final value 0.59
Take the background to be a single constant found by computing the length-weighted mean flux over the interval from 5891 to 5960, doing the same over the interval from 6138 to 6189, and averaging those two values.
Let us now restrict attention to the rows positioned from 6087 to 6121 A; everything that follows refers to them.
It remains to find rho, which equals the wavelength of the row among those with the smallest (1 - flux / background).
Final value 6099.81 A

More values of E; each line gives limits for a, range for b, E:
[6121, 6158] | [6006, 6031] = 0.12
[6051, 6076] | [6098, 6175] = 0.13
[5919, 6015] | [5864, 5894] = 0.12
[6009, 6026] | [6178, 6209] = 0.14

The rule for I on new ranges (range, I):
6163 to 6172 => 0.52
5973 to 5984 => 0.60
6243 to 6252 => 0.56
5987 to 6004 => 0.58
